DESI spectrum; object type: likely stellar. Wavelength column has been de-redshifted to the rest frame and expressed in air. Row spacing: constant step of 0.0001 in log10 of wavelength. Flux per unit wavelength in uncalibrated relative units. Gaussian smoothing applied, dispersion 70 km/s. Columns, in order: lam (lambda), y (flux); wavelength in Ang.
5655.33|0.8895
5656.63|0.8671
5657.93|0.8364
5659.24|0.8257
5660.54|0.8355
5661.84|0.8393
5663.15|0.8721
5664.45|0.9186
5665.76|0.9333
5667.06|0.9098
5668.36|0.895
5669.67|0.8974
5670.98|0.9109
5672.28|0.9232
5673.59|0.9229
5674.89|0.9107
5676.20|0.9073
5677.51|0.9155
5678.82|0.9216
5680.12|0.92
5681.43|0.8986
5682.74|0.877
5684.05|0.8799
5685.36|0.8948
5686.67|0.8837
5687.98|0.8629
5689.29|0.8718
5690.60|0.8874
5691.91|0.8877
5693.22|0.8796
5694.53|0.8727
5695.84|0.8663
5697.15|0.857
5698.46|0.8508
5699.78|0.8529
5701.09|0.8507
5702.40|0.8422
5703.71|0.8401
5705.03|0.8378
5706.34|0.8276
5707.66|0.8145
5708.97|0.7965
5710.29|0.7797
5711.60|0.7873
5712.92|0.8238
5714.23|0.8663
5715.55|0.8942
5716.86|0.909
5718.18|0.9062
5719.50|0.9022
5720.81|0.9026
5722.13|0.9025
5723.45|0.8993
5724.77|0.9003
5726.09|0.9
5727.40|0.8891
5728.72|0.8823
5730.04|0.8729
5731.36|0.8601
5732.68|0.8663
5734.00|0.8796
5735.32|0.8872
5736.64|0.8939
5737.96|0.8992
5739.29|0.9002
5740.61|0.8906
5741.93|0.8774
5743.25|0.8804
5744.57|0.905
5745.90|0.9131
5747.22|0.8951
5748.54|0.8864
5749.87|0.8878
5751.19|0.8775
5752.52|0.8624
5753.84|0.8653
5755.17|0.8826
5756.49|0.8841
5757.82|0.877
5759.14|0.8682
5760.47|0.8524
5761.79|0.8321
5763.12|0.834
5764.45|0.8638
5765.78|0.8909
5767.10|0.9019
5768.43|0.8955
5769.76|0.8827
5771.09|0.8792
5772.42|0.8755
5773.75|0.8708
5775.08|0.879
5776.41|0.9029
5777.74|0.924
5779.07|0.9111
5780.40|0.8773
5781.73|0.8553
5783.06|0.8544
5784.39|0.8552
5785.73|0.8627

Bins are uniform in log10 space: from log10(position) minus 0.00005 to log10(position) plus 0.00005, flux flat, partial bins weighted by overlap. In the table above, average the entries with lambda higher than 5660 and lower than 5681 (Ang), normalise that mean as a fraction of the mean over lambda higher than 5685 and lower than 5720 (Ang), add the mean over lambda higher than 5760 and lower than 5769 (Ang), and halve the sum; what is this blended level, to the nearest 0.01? 0.96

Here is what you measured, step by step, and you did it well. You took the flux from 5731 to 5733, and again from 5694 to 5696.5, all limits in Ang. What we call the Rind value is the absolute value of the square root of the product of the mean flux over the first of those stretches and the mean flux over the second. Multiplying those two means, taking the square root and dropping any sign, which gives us 0.87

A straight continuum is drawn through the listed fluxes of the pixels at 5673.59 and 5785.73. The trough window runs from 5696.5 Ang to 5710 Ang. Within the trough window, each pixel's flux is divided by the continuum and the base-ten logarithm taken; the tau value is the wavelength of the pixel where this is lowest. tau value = 5708.97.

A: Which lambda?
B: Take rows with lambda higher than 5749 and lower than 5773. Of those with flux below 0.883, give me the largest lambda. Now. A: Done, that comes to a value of 5772.42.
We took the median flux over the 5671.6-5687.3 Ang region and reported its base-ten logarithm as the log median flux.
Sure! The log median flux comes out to -0.041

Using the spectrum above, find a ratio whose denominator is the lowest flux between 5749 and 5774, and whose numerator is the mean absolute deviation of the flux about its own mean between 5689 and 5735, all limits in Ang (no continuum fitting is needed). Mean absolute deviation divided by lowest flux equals 0.033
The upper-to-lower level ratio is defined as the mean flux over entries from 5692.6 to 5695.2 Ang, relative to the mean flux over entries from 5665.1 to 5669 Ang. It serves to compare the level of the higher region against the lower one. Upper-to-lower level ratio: 0.960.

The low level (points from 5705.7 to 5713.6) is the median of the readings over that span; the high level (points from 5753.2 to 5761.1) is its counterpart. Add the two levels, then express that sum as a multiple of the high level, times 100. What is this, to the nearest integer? 192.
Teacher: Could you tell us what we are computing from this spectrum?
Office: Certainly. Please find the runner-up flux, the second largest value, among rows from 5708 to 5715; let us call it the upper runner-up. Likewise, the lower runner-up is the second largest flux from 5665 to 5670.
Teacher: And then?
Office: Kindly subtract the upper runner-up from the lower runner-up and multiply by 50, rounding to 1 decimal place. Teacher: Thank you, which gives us 4.3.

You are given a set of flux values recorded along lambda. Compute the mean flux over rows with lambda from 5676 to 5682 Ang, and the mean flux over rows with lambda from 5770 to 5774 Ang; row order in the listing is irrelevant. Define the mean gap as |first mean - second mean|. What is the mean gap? 0.037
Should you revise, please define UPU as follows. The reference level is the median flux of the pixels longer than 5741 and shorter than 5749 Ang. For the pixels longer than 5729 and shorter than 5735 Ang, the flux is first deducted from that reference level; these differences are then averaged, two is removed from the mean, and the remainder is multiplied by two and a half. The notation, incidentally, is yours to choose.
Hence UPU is -4.95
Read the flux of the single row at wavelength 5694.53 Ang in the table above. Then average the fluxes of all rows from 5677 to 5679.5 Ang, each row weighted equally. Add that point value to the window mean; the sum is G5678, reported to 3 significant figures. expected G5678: 1.79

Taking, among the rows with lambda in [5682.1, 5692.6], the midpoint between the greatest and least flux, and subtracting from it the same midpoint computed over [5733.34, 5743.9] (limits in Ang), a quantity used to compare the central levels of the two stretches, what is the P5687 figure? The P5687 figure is -0.01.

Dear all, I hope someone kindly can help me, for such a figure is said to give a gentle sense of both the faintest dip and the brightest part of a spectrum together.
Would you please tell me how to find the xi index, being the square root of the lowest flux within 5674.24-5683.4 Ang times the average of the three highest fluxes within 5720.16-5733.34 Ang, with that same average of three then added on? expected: 1.79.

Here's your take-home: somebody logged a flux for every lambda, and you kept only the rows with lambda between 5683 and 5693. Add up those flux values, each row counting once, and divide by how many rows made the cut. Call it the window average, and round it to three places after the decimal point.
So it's 0.881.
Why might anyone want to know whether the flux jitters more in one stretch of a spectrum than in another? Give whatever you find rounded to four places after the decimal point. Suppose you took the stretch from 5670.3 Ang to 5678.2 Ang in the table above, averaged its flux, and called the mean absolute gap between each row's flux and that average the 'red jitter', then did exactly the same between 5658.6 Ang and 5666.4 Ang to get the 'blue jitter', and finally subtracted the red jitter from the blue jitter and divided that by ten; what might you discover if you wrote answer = 0.0032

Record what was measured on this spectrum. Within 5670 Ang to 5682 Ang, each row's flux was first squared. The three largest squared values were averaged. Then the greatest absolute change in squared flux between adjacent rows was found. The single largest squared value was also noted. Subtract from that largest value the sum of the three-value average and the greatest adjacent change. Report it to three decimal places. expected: -0.038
